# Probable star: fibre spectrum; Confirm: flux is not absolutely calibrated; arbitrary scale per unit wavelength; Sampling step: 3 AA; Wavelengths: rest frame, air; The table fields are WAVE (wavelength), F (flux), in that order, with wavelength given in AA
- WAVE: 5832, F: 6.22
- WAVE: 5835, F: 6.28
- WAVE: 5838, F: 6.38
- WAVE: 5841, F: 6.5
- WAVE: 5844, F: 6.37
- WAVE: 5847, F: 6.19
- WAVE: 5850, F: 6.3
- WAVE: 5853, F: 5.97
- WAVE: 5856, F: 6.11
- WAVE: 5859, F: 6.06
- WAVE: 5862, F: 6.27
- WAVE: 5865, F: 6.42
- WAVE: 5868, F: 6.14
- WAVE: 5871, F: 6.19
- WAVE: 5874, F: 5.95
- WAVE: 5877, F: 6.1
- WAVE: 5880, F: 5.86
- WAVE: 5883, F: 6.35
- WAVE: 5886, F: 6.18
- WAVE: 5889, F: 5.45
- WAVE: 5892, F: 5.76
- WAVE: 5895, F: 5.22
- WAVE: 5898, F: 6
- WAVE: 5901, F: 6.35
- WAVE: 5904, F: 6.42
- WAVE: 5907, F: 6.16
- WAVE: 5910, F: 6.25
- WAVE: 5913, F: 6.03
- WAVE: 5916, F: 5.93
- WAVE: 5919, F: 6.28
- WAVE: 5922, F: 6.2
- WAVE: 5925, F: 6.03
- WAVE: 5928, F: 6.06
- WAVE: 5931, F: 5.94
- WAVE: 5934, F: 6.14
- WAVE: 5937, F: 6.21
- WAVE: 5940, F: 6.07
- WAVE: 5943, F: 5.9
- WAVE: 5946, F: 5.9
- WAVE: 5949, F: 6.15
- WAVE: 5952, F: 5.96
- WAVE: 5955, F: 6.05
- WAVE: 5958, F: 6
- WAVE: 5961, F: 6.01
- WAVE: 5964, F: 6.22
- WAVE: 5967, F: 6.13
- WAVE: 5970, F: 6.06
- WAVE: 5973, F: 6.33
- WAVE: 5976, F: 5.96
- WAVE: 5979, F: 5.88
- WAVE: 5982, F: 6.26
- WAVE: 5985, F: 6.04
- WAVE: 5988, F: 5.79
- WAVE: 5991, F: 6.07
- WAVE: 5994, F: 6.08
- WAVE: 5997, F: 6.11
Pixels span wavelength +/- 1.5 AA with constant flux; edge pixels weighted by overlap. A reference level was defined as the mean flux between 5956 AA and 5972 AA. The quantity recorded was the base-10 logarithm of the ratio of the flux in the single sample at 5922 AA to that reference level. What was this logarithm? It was 0.008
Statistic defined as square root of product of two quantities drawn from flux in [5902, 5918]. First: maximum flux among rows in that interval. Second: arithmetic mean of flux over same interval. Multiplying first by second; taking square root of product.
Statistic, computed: 6.29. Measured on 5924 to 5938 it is 6.14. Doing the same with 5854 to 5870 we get 6.31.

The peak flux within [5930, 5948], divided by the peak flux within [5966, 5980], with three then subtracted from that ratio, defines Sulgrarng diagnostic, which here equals -2.02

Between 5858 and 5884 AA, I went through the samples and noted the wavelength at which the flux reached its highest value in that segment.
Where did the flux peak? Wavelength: 5865 AA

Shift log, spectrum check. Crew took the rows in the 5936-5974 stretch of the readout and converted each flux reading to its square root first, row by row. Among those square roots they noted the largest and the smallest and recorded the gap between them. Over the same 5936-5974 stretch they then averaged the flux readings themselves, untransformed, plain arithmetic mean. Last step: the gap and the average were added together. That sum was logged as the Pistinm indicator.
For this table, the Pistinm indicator 6.16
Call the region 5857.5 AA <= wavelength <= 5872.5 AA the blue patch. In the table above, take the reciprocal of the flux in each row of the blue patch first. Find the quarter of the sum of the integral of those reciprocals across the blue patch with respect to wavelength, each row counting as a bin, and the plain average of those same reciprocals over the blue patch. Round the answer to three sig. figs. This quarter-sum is 0.644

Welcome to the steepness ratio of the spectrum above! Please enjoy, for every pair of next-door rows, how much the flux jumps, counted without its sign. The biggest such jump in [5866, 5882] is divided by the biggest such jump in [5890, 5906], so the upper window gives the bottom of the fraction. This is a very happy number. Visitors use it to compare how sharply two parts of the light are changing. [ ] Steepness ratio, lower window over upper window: 0.31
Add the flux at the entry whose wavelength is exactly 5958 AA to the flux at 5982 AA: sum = 12.3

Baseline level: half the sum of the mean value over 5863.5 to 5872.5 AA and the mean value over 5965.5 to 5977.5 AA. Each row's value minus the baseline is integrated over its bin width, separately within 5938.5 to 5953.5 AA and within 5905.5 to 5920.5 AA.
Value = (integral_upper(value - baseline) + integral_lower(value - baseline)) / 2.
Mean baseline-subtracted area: -1.83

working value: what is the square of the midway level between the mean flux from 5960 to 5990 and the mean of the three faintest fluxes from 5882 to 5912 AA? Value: 33.3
